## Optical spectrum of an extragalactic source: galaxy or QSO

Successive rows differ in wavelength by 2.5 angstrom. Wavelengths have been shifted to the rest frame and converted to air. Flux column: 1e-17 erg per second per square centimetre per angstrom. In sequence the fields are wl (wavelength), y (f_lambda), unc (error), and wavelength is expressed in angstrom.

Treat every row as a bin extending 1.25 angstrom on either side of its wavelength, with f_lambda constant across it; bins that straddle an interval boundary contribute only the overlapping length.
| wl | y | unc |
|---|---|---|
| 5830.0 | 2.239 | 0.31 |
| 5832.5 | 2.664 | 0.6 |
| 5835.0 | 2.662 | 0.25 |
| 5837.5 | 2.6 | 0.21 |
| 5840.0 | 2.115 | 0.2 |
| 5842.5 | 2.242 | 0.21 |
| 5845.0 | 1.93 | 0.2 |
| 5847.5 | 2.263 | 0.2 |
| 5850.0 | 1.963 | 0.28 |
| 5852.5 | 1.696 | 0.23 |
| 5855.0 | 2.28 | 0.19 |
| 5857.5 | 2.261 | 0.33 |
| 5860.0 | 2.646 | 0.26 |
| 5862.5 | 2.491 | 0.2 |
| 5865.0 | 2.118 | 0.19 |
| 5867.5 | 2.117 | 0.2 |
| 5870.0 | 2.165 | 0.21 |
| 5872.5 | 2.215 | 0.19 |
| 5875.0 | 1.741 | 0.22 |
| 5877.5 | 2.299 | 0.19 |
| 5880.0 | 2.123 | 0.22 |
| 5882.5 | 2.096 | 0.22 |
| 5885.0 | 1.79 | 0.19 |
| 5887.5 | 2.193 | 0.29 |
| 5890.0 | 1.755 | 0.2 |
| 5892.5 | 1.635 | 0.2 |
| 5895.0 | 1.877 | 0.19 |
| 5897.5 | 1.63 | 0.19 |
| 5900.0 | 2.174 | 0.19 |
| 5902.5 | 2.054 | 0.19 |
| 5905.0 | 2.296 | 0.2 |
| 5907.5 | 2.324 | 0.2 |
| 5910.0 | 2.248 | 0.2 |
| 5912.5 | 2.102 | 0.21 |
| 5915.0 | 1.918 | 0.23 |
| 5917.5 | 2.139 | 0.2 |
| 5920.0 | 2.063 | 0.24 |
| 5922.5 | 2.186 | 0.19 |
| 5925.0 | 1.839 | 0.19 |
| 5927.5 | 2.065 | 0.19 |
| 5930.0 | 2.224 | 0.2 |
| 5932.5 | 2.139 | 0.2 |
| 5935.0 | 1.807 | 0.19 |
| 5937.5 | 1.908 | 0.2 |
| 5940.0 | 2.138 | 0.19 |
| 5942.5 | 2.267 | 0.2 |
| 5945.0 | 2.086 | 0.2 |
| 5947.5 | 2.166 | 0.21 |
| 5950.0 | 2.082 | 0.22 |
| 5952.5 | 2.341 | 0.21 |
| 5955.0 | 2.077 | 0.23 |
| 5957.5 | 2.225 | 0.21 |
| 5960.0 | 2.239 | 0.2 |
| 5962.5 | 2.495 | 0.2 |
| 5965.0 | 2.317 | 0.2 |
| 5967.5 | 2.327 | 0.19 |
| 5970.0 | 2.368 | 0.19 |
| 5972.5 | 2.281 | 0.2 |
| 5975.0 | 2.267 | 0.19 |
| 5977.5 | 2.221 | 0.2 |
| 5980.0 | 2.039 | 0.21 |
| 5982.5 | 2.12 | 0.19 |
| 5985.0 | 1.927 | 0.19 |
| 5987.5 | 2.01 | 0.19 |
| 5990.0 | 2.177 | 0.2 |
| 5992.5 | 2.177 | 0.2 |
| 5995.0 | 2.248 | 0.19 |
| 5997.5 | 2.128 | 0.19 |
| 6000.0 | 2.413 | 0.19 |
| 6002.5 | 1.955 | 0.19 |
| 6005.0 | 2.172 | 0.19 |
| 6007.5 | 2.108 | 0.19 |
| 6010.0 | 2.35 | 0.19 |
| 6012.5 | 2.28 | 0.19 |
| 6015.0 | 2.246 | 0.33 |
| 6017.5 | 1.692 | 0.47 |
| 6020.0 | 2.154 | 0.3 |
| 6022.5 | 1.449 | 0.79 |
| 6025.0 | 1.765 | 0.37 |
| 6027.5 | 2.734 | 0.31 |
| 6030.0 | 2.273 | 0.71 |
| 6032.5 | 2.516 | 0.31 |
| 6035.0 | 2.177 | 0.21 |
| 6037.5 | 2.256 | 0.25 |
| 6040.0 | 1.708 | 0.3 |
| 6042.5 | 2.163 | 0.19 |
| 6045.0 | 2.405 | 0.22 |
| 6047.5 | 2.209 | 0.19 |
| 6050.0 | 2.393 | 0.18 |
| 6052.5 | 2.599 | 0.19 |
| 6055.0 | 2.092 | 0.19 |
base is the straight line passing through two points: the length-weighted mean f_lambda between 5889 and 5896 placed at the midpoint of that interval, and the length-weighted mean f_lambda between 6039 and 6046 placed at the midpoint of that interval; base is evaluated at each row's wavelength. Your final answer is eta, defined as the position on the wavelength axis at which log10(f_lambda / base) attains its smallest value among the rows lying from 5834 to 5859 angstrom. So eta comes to 5852.5 angstrom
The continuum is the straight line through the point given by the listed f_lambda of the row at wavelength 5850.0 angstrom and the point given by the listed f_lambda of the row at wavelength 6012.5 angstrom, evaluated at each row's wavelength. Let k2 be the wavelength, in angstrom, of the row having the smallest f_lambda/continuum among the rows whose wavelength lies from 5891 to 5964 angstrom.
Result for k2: 5897.5 angstrom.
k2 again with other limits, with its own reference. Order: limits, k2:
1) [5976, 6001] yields 5985.0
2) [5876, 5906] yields 5897.5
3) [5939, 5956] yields 5955.0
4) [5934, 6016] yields 5935.0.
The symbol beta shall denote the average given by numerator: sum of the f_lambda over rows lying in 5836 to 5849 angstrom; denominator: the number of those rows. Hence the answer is 2.23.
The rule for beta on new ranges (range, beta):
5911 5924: 2.08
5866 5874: 2.17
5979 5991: 2.05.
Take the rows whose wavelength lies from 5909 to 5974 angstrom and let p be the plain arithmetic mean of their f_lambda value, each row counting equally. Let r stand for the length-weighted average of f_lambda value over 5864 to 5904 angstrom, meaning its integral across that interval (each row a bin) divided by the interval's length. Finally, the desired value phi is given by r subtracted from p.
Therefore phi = 0.16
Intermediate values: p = 2.16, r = 2.00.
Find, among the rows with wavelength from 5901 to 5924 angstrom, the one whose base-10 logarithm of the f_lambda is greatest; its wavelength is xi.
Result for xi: 5907.5 angstrom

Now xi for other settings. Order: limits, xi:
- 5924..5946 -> 5942.5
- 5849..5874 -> 5860.0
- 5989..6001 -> 6000.0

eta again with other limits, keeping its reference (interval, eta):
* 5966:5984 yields 5980.0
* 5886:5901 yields 5897.5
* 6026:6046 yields 6040.0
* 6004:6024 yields 6022.5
